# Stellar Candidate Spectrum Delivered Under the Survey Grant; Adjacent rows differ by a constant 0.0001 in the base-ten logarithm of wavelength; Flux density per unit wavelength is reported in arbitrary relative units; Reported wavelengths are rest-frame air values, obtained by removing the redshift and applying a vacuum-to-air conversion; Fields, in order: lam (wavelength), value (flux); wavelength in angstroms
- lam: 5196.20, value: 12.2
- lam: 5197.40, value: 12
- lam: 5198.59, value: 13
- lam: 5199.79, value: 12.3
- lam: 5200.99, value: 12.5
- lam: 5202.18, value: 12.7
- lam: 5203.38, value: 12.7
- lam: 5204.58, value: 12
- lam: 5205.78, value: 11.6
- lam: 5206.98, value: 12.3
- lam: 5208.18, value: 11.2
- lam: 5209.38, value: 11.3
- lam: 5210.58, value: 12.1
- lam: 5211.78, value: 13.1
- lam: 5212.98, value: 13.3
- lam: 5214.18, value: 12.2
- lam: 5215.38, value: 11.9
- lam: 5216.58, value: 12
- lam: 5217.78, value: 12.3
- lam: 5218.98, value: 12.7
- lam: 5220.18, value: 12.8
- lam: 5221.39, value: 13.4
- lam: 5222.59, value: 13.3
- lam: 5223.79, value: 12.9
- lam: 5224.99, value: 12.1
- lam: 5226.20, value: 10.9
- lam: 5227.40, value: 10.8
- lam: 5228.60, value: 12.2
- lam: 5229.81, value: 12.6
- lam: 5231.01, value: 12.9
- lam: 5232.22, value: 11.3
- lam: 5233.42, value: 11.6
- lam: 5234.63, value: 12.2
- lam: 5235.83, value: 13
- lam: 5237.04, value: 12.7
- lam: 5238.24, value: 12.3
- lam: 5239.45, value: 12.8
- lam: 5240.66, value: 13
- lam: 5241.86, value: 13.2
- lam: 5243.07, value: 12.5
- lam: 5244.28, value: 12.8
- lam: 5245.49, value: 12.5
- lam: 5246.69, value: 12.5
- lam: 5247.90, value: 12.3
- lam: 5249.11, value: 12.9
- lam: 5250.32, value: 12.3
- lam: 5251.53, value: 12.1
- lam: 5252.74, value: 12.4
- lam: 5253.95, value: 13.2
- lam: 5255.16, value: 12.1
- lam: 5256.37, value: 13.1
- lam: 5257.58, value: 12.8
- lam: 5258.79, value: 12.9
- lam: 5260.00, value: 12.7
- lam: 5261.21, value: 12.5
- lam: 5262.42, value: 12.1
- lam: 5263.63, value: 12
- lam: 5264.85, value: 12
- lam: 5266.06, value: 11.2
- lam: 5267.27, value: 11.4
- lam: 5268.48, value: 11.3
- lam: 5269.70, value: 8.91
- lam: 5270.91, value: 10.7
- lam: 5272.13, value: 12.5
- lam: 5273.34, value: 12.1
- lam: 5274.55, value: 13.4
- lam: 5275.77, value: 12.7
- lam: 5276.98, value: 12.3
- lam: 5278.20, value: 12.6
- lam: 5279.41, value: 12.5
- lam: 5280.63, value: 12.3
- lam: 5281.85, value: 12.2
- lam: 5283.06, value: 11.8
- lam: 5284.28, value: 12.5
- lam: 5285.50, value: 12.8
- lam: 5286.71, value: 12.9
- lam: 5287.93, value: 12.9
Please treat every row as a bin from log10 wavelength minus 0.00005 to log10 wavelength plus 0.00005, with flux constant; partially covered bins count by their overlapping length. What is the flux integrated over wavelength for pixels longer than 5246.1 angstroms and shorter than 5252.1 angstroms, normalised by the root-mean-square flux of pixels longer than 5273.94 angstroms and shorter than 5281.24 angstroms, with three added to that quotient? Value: 8.9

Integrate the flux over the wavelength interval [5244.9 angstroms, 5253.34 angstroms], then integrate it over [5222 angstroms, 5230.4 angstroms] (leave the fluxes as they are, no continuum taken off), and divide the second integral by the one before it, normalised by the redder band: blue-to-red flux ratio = 0.97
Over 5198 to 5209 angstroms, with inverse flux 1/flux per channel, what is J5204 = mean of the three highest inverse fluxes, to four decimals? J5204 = 0.0863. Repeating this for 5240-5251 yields 0.0809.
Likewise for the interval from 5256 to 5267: 0.0853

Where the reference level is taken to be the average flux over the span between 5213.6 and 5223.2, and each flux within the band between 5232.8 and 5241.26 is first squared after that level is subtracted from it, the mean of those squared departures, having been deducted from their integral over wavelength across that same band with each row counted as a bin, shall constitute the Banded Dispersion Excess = 1.7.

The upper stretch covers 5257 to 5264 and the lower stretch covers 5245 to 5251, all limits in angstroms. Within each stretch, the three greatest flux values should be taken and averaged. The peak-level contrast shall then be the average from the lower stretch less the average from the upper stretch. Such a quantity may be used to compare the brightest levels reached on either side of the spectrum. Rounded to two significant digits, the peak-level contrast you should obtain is -0.17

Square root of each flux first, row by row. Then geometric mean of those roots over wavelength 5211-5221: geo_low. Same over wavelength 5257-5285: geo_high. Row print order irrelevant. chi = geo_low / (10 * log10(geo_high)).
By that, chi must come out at 0.655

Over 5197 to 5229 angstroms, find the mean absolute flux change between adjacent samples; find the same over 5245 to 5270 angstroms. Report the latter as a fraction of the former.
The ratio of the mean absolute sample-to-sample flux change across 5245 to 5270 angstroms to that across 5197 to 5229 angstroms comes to 0.89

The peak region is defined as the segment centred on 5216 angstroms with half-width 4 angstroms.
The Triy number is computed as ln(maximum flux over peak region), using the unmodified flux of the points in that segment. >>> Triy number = 2.59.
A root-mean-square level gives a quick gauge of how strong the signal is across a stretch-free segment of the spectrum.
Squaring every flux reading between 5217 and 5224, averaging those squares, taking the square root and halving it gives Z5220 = 6.45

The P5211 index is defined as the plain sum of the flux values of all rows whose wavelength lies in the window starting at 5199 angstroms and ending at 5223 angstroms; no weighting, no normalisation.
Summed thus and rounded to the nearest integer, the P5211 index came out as 248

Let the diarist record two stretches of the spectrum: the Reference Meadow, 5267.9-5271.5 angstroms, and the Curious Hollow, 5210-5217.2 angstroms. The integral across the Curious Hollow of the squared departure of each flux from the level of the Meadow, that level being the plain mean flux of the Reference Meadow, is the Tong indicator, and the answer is 35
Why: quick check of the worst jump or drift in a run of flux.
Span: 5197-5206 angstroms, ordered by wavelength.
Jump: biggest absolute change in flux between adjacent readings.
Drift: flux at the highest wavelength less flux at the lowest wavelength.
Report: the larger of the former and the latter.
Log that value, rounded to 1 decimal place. 1.0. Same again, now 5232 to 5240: 1.5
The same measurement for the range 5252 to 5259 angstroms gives 1.1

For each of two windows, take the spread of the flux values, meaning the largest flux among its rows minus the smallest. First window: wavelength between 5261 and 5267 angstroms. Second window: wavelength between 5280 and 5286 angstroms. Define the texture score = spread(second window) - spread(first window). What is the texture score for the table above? -0.3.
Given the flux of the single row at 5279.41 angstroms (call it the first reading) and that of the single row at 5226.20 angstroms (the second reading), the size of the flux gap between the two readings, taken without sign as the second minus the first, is 1.6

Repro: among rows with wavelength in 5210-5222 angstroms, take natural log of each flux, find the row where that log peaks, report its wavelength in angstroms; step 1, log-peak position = 5221.39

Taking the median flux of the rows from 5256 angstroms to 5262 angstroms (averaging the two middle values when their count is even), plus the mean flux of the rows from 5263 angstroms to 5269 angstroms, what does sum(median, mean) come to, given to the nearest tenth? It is 24.4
